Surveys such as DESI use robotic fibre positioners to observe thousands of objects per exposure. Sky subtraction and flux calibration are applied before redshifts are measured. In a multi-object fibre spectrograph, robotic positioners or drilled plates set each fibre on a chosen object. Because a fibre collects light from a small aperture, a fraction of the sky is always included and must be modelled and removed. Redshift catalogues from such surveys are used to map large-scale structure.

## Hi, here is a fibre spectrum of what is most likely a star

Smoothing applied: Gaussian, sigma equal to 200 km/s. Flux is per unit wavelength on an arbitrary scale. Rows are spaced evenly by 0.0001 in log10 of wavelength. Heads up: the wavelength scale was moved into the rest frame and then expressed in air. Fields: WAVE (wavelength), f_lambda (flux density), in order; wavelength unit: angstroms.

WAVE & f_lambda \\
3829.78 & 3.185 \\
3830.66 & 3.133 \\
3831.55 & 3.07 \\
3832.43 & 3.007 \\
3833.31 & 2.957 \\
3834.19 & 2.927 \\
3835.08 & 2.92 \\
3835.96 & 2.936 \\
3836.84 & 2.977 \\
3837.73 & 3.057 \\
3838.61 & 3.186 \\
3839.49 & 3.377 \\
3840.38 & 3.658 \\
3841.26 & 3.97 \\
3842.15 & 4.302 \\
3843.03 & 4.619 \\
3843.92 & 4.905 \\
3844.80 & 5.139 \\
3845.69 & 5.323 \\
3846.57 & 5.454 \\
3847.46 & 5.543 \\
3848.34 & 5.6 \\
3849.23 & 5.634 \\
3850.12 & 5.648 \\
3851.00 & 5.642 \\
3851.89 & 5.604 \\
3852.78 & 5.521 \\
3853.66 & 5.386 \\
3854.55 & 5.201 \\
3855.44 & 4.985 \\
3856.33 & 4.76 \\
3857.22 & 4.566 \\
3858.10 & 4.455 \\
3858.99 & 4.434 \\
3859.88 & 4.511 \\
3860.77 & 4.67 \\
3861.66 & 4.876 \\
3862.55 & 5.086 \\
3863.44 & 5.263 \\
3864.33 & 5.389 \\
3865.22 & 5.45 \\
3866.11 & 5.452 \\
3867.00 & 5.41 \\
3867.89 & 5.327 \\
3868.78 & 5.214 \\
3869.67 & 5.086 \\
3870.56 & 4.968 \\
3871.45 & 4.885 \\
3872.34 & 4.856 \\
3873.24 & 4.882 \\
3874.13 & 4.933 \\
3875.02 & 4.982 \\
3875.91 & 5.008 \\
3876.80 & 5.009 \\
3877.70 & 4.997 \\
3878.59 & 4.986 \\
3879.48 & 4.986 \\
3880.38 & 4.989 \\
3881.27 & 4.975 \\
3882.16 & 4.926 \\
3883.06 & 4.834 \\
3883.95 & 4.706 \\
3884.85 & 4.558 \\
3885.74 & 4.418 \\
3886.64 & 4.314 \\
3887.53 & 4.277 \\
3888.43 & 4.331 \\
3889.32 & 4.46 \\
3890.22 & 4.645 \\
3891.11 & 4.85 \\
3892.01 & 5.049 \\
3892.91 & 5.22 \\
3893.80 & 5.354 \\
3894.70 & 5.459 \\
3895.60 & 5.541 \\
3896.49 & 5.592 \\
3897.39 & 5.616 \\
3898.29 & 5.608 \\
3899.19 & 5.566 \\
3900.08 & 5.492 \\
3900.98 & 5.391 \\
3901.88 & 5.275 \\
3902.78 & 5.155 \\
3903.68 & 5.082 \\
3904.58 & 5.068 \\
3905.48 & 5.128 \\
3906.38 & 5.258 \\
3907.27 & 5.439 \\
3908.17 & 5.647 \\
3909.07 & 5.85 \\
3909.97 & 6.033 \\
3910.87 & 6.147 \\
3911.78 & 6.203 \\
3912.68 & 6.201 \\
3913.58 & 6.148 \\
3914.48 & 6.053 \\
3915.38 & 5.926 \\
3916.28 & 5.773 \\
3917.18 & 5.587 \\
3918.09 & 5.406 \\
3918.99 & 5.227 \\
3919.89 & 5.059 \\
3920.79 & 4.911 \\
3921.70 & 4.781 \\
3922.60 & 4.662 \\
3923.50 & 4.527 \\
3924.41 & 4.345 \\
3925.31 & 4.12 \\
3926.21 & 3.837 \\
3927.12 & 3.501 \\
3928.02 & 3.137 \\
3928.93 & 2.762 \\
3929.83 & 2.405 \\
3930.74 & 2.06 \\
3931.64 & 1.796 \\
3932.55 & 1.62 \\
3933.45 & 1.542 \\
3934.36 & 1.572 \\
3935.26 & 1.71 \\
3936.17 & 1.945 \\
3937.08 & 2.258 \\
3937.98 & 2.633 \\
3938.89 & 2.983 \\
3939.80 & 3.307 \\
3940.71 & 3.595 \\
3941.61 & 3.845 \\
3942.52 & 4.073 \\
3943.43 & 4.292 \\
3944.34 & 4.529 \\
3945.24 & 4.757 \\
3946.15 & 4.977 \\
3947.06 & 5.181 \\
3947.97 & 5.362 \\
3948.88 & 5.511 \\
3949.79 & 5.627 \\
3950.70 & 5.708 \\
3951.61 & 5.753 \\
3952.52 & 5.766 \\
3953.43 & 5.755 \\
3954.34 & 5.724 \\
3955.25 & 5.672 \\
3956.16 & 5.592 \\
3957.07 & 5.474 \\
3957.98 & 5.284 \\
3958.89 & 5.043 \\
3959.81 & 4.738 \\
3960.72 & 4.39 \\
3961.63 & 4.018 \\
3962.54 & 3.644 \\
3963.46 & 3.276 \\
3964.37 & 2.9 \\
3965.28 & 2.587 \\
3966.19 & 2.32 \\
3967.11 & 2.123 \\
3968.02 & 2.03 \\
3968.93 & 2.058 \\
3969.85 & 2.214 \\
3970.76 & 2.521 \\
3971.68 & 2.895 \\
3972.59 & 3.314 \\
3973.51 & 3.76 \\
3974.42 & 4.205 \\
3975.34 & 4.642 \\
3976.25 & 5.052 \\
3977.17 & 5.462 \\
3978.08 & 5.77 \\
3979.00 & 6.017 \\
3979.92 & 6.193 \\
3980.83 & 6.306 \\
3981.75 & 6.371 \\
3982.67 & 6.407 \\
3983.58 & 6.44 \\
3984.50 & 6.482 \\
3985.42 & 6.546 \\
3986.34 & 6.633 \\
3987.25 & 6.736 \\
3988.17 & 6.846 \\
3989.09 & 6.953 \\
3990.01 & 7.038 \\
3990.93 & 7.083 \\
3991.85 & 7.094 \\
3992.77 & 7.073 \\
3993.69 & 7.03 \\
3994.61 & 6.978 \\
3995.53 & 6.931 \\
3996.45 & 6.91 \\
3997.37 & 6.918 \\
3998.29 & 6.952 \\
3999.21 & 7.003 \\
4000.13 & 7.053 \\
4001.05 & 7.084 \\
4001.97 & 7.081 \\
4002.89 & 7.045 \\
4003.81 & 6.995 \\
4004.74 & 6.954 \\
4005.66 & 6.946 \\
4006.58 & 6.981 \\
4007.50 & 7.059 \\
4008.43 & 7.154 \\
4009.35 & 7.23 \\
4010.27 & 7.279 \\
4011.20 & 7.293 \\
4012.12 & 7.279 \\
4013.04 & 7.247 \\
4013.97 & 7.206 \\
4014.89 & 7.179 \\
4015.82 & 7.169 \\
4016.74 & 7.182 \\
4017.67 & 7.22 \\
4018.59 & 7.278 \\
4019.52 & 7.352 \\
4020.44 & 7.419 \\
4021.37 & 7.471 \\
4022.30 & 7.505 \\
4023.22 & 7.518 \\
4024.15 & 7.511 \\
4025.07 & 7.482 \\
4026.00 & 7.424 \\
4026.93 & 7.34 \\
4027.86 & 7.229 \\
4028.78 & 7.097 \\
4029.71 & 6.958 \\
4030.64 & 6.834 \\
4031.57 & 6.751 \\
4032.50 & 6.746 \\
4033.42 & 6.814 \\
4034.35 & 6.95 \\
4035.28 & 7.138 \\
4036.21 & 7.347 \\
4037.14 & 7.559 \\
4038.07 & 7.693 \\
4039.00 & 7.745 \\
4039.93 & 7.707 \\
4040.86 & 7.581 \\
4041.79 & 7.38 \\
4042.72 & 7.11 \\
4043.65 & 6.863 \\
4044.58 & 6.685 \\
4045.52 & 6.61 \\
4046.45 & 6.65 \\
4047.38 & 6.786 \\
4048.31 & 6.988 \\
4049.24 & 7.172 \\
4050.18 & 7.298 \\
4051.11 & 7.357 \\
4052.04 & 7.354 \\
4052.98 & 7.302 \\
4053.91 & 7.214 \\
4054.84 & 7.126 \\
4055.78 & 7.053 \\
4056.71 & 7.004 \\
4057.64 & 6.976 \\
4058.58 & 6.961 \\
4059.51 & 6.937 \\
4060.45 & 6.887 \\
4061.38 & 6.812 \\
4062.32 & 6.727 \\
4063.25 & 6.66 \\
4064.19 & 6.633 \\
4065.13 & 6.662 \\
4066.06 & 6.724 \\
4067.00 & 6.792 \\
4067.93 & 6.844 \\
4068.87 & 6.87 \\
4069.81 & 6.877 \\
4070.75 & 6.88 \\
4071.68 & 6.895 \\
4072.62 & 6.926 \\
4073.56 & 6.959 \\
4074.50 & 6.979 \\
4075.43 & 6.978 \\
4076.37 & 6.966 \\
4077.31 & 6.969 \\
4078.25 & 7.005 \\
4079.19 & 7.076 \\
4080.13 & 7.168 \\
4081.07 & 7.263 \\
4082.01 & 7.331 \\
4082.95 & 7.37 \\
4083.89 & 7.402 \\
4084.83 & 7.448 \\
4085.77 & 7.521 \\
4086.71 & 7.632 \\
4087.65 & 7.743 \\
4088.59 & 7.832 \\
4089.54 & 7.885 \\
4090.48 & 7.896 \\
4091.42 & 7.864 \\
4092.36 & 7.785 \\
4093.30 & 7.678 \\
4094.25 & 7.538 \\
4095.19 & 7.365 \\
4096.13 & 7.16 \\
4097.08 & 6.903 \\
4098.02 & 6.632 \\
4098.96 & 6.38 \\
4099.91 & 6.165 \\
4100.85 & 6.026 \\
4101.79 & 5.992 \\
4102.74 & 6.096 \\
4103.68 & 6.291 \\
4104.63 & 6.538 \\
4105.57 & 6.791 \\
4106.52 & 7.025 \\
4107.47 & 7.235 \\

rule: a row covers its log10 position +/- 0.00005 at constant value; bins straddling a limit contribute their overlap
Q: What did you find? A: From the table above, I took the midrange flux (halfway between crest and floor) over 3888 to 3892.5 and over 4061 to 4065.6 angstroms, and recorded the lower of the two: 4.7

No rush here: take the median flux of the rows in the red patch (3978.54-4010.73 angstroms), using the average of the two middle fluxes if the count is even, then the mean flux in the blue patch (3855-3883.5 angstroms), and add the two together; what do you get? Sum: 11.9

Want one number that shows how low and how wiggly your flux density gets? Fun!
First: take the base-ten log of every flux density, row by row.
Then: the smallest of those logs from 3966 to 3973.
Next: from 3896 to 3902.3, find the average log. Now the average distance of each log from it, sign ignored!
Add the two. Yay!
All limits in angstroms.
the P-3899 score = 0.32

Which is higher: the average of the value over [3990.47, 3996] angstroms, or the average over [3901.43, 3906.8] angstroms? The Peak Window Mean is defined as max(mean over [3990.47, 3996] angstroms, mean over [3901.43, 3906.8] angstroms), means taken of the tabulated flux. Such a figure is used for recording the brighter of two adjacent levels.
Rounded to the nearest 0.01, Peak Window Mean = 7.03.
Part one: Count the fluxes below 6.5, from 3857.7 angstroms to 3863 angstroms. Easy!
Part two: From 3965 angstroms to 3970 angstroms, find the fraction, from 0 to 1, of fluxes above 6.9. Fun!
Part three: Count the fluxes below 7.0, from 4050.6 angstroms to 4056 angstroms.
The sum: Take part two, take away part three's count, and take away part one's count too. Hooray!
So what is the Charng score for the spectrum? -6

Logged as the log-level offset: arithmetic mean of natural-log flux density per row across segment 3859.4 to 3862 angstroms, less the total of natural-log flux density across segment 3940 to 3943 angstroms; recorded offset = -2.5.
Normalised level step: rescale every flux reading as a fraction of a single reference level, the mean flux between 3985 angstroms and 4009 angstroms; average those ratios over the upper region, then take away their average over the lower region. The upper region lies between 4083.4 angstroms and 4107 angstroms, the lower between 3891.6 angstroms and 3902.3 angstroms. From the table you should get 0.24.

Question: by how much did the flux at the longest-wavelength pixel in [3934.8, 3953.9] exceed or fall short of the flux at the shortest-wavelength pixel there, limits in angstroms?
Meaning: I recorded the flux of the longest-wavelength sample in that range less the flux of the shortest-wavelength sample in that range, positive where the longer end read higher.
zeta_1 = 4.0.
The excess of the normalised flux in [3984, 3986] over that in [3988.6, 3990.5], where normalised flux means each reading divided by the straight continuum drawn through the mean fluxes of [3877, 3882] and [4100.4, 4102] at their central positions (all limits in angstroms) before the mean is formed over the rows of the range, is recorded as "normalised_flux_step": -0.08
